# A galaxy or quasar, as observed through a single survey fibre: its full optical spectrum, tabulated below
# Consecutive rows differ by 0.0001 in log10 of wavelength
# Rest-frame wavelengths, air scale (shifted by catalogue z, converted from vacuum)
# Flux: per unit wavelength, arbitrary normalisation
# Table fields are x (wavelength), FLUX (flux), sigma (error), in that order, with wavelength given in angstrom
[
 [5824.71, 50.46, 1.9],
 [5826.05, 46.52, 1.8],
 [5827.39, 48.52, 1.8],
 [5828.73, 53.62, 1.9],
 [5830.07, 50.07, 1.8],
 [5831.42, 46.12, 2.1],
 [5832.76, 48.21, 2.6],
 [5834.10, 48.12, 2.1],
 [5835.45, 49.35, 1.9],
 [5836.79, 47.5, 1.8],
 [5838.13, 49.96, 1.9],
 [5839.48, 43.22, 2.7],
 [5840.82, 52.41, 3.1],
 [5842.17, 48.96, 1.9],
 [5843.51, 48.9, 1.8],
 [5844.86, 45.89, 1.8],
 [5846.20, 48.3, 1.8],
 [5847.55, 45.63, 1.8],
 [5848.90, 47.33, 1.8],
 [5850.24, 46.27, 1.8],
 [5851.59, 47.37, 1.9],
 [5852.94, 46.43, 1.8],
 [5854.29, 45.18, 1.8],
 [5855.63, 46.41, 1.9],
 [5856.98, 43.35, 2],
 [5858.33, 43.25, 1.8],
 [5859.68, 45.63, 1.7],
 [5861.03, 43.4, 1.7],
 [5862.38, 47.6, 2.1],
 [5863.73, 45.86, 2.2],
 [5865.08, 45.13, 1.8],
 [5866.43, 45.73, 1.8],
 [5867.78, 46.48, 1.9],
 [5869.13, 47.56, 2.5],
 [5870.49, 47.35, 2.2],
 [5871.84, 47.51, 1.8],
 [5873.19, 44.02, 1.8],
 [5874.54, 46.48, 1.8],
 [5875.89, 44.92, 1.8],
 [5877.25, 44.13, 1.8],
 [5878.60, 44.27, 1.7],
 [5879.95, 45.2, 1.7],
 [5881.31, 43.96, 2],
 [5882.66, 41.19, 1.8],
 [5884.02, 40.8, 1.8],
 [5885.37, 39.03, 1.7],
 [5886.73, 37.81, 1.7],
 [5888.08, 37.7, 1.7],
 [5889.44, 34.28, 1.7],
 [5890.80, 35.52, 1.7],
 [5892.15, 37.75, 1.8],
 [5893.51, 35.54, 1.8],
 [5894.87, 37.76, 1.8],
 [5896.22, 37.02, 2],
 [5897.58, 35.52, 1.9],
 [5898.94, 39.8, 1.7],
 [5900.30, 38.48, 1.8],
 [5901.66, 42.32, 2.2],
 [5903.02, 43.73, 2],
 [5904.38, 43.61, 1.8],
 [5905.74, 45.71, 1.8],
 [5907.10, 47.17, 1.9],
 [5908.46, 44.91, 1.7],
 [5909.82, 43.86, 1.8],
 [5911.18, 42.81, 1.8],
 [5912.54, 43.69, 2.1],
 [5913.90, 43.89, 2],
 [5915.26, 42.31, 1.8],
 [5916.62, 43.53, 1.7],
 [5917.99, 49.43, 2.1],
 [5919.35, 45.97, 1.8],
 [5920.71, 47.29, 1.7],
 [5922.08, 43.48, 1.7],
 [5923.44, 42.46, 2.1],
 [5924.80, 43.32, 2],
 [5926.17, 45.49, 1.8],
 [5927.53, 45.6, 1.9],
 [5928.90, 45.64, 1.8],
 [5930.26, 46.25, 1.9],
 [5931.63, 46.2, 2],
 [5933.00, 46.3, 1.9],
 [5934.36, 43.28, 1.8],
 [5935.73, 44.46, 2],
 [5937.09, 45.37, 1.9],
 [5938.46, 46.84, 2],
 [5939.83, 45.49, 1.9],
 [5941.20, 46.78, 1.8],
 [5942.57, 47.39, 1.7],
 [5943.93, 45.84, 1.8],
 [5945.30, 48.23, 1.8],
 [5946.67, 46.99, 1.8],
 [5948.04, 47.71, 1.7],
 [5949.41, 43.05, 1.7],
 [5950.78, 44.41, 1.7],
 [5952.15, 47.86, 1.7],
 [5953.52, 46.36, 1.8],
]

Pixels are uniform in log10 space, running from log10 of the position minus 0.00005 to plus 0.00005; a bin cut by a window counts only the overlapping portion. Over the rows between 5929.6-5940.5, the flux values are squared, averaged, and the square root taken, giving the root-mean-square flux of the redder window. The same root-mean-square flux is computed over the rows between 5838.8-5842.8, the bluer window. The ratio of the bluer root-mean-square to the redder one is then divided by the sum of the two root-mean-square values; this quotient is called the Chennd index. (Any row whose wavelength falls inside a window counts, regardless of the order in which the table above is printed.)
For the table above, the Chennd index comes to 0.0113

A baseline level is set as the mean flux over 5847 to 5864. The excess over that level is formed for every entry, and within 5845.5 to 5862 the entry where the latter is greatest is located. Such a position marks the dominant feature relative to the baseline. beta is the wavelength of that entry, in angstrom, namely 5846.20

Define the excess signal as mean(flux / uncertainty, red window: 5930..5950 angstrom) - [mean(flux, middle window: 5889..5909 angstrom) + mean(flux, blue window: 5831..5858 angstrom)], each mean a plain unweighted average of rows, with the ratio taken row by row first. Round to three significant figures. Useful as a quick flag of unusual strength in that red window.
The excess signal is -62.2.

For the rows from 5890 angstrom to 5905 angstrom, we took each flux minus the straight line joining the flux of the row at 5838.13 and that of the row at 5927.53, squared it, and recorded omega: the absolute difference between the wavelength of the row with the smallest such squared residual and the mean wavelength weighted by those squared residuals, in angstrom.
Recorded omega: 7.7 angstrom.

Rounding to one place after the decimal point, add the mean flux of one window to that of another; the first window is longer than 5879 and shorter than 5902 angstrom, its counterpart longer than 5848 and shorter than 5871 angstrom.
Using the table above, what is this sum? 84.7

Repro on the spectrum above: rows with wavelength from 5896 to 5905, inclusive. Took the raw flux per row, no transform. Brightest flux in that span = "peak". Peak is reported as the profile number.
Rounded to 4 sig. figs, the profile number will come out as 43.73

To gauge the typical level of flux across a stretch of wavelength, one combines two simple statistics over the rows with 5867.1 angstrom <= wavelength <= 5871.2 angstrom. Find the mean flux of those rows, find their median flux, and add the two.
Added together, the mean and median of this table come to 94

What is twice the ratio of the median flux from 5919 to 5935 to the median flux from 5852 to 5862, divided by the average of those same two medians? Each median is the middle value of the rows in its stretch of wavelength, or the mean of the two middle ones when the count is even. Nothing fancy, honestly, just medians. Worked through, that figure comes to 0.0445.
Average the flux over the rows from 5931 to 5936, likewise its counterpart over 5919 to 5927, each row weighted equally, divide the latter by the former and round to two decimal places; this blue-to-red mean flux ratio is 0.99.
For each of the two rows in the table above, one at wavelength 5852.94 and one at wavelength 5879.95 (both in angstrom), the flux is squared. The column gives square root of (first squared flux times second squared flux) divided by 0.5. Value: 4197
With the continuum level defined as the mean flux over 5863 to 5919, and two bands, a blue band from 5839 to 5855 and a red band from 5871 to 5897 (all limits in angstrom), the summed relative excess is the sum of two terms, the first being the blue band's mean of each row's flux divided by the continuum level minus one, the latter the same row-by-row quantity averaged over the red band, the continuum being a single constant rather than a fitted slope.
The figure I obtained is 0.068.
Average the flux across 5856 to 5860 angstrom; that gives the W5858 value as 44.1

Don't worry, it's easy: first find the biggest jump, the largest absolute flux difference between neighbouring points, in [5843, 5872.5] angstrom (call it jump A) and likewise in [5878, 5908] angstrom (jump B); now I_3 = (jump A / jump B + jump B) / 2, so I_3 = 2.6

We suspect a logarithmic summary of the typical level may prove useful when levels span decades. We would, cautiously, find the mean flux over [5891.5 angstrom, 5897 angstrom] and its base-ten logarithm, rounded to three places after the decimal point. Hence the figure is 1.568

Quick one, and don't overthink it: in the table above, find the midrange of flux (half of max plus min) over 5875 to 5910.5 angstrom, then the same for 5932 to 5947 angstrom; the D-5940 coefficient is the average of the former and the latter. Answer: 43.2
